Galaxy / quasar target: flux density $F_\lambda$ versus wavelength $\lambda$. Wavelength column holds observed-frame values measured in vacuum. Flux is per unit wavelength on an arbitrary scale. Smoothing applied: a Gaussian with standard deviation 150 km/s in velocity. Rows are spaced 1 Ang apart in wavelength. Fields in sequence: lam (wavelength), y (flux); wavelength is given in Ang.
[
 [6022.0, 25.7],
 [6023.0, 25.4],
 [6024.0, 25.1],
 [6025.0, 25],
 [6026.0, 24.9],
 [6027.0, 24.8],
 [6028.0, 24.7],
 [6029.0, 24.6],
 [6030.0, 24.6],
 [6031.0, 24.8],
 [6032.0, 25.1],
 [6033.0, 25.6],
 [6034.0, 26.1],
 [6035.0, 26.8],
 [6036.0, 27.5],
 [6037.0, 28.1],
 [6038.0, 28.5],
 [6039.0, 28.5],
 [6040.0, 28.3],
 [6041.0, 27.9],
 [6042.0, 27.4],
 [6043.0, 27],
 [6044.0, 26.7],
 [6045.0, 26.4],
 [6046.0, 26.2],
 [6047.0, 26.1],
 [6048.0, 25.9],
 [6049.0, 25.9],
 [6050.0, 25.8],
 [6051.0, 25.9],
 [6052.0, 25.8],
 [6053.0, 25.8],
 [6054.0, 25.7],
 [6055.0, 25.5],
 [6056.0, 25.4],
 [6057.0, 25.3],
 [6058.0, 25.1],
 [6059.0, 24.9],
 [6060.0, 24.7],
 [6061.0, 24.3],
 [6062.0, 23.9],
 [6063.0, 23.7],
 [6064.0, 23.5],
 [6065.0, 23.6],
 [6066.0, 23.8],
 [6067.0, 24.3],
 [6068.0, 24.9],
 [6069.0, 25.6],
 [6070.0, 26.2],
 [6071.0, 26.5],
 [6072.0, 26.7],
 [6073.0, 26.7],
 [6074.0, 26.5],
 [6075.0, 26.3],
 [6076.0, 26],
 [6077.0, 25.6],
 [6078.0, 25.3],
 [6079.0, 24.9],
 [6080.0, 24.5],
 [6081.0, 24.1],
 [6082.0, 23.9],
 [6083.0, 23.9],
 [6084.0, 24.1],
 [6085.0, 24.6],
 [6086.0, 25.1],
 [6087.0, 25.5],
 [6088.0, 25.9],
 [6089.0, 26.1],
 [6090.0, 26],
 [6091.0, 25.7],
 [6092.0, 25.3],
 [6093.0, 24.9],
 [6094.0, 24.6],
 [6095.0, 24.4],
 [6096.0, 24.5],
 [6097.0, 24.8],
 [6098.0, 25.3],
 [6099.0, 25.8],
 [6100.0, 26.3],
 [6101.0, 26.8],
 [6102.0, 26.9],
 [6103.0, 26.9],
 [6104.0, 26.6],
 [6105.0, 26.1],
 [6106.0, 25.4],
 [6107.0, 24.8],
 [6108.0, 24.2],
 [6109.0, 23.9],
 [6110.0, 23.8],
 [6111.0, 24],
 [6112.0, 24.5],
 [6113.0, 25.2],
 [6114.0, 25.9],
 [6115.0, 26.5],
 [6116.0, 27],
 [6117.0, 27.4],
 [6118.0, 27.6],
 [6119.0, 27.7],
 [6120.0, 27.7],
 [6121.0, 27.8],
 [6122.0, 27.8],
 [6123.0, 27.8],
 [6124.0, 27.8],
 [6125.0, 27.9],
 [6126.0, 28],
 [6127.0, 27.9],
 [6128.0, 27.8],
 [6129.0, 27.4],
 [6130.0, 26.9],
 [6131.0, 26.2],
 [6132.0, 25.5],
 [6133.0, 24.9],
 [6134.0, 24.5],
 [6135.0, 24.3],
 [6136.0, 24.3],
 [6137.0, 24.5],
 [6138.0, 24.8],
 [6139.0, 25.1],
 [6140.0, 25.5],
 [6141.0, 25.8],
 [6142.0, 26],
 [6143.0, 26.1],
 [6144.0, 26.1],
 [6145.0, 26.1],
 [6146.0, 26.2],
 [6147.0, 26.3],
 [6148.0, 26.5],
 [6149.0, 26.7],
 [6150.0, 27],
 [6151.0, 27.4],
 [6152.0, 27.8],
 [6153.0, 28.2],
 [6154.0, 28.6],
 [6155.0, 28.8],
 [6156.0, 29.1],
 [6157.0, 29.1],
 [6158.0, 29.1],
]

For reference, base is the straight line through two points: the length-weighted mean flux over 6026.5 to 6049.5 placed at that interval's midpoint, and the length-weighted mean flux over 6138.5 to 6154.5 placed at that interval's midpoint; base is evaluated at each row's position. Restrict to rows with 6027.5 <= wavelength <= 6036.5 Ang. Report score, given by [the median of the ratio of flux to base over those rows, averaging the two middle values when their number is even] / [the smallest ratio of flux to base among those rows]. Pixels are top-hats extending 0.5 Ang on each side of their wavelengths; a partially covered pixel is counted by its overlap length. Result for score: 1.02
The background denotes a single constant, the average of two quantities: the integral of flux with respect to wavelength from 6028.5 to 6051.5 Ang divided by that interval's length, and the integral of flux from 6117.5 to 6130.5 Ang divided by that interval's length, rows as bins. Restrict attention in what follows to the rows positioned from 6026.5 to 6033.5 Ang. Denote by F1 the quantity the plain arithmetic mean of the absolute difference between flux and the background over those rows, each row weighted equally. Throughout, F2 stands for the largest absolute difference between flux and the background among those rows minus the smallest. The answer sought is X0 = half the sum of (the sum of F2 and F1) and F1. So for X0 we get 2.72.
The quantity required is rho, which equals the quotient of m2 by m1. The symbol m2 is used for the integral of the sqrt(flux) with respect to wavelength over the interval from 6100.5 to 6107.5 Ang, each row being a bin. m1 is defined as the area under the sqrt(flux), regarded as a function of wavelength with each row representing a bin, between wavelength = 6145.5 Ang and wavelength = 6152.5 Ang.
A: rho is 0.99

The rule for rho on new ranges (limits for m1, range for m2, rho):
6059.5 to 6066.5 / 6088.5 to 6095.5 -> 1.03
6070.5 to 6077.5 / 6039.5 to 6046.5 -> 1.02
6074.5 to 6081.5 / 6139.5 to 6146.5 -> 1.01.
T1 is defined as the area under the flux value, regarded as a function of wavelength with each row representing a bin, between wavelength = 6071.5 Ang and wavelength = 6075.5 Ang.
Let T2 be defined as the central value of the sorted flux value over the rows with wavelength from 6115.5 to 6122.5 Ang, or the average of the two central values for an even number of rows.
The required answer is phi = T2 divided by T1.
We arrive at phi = 0.261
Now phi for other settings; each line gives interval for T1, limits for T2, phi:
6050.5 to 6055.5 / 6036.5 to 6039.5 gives 0.221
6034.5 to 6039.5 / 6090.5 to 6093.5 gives 0.181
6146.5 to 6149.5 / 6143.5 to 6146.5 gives 0.328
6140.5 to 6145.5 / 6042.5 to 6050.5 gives 0.201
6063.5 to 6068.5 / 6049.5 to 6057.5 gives 0.214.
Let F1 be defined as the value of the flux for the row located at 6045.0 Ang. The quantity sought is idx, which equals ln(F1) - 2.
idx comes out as 1.27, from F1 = 26.4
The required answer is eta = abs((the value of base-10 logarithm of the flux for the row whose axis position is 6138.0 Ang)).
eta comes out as 1.39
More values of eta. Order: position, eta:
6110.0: 1.38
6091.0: 1.41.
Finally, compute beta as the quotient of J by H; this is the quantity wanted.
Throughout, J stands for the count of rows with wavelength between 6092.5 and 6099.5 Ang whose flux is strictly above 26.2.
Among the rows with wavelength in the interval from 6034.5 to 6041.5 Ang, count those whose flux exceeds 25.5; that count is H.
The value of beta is 0.0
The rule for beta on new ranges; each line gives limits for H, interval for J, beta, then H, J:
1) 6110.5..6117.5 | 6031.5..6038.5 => 1.0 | 4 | 4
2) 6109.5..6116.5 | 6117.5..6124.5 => 2.3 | 3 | 7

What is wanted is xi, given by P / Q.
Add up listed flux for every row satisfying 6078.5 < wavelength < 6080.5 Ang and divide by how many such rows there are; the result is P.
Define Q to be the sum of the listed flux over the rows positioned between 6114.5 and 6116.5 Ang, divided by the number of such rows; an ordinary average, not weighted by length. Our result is 0.92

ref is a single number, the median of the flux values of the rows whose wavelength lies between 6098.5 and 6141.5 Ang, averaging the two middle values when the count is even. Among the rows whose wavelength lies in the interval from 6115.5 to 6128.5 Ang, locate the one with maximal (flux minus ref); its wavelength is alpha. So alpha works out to 6126.0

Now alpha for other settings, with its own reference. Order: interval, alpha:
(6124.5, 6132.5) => 6126.0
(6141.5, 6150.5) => 6150.0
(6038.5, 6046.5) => 6039.0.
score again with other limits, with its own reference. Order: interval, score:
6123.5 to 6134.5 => 1.12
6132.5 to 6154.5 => 1.07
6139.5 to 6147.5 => 1.02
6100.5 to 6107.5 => 1.07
